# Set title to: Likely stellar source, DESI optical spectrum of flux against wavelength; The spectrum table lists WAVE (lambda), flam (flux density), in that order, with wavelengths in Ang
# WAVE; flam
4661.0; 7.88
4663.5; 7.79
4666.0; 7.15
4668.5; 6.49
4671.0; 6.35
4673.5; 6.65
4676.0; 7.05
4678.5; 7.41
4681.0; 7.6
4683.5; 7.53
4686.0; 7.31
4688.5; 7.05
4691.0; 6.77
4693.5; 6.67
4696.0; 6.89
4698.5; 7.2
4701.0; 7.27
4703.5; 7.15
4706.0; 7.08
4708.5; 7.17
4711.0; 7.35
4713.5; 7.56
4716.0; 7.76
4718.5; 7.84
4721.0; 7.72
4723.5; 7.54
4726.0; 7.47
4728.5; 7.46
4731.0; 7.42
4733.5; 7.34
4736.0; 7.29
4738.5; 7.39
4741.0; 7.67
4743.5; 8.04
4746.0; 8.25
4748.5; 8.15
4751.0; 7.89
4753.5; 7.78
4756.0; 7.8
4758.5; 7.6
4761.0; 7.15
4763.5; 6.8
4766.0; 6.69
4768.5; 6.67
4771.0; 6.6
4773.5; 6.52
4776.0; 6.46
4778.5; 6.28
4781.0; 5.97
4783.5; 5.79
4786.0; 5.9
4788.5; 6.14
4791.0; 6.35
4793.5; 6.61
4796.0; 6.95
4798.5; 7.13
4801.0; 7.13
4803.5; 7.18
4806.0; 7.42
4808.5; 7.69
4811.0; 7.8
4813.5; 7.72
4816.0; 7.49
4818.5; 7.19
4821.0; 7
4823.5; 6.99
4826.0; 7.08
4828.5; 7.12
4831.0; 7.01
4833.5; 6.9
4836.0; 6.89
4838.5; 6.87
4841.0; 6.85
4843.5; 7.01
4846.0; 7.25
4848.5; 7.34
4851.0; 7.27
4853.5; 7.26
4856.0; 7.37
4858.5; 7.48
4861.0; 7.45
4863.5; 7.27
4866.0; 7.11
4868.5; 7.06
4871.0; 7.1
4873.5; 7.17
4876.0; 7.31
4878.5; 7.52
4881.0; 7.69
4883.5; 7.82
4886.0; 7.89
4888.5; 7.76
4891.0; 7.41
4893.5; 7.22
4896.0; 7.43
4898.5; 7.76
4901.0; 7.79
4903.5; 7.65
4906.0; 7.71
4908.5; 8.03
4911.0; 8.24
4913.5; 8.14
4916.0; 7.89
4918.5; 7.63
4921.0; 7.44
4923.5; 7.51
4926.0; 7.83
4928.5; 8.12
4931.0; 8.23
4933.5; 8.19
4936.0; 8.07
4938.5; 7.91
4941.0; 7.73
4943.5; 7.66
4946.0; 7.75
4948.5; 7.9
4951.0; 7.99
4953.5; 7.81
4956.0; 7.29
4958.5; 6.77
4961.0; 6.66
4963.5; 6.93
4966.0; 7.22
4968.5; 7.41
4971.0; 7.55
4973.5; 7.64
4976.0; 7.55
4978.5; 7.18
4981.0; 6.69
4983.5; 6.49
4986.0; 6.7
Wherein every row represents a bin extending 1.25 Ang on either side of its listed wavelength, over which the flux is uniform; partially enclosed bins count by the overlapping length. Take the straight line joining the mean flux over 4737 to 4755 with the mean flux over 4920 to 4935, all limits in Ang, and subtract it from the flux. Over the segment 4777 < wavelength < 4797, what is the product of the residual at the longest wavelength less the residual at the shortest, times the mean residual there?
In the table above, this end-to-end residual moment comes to -1.09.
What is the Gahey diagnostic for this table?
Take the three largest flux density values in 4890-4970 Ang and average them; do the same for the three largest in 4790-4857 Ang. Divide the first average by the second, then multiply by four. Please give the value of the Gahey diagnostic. 4.25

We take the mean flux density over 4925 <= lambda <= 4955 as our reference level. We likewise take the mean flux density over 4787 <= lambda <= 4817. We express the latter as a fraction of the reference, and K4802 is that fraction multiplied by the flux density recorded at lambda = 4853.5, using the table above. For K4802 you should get 6.5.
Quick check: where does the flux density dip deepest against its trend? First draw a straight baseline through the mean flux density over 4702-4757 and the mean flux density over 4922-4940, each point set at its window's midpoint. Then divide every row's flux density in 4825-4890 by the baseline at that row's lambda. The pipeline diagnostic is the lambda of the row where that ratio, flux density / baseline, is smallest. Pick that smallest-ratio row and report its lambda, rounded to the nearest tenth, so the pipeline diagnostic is 4841.0 Ang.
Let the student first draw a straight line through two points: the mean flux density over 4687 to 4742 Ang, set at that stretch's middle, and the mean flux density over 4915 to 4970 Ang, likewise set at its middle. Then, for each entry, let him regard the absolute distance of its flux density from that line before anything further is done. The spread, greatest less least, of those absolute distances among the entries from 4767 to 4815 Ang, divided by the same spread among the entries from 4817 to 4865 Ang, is 2.6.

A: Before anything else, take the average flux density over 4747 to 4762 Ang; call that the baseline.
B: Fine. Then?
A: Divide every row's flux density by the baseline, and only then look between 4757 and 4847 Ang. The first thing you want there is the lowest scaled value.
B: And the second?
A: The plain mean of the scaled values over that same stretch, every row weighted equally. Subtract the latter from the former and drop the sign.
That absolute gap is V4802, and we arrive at 0.143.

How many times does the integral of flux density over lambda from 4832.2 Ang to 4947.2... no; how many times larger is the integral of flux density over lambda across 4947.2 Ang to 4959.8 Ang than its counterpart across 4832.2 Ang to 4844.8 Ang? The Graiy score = 1.09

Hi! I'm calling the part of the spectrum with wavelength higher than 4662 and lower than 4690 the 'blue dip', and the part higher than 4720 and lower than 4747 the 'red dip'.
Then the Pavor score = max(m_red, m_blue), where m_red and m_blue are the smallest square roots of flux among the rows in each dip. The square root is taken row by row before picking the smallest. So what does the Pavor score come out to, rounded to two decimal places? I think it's 2.70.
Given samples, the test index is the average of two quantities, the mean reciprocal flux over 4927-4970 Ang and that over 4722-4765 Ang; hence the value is 0.132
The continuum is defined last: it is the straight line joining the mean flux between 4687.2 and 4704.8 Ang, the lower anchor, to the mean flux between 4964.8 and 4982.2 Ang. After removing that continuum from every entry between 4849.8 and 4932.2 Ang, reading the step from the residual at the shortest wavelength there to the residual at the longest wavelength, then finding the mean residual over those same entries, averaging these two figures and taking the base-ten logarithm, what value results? -0.21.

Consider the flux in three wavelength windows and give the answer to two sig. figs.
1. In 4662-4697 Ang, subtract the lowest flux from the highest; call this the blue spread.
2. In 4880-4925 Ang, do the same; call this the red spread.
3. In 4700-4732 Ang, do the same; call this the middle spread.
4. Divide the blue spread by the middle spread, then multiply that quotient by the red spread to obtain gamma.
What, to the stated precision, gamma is 1.9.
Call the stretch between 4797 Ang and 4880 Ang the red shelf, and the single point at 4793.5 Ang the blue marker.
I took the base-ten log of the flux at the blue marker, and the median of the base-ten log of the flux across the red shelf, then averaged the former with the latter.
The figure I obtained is 0.838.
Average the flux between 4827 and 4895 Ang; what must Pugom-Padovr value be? 7.27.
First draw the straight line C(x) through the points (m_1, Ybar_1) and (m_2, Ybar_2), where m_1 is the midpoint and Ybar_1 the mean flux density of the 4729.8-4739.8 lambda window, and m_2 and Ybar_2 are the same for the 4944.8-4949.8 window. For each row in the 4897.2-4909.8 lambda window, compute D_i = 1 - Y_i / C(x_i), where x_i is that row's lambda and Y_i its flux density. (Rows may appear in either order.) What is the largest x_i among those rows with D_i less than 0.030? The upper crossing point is 4908.5 Ang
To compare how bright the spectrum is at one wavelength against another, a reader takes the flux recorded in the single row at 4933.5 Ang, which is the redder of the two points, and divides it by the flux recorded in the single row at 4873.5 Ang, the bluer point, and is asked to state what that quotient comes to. 1.14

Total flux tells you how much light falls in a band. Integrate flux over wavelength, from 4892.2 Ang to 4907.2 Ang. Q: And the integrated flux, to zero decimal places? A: 114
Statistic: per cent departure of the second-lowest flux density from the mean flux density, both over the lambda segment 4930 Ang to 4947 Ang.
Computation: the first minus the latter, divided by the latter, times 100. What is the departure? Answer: -2.6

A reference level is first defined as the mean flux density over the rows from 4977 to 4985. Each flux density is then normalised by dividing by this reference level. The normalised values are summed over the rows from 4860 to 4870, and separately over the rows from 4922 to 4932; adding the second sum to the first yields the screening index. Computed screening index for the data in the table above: 8.9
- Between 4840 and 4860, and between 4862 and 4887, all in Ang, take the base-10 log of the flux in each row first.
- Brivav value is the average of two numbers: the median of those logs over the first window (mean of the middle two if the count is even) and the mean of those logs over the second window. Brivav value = 0.865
